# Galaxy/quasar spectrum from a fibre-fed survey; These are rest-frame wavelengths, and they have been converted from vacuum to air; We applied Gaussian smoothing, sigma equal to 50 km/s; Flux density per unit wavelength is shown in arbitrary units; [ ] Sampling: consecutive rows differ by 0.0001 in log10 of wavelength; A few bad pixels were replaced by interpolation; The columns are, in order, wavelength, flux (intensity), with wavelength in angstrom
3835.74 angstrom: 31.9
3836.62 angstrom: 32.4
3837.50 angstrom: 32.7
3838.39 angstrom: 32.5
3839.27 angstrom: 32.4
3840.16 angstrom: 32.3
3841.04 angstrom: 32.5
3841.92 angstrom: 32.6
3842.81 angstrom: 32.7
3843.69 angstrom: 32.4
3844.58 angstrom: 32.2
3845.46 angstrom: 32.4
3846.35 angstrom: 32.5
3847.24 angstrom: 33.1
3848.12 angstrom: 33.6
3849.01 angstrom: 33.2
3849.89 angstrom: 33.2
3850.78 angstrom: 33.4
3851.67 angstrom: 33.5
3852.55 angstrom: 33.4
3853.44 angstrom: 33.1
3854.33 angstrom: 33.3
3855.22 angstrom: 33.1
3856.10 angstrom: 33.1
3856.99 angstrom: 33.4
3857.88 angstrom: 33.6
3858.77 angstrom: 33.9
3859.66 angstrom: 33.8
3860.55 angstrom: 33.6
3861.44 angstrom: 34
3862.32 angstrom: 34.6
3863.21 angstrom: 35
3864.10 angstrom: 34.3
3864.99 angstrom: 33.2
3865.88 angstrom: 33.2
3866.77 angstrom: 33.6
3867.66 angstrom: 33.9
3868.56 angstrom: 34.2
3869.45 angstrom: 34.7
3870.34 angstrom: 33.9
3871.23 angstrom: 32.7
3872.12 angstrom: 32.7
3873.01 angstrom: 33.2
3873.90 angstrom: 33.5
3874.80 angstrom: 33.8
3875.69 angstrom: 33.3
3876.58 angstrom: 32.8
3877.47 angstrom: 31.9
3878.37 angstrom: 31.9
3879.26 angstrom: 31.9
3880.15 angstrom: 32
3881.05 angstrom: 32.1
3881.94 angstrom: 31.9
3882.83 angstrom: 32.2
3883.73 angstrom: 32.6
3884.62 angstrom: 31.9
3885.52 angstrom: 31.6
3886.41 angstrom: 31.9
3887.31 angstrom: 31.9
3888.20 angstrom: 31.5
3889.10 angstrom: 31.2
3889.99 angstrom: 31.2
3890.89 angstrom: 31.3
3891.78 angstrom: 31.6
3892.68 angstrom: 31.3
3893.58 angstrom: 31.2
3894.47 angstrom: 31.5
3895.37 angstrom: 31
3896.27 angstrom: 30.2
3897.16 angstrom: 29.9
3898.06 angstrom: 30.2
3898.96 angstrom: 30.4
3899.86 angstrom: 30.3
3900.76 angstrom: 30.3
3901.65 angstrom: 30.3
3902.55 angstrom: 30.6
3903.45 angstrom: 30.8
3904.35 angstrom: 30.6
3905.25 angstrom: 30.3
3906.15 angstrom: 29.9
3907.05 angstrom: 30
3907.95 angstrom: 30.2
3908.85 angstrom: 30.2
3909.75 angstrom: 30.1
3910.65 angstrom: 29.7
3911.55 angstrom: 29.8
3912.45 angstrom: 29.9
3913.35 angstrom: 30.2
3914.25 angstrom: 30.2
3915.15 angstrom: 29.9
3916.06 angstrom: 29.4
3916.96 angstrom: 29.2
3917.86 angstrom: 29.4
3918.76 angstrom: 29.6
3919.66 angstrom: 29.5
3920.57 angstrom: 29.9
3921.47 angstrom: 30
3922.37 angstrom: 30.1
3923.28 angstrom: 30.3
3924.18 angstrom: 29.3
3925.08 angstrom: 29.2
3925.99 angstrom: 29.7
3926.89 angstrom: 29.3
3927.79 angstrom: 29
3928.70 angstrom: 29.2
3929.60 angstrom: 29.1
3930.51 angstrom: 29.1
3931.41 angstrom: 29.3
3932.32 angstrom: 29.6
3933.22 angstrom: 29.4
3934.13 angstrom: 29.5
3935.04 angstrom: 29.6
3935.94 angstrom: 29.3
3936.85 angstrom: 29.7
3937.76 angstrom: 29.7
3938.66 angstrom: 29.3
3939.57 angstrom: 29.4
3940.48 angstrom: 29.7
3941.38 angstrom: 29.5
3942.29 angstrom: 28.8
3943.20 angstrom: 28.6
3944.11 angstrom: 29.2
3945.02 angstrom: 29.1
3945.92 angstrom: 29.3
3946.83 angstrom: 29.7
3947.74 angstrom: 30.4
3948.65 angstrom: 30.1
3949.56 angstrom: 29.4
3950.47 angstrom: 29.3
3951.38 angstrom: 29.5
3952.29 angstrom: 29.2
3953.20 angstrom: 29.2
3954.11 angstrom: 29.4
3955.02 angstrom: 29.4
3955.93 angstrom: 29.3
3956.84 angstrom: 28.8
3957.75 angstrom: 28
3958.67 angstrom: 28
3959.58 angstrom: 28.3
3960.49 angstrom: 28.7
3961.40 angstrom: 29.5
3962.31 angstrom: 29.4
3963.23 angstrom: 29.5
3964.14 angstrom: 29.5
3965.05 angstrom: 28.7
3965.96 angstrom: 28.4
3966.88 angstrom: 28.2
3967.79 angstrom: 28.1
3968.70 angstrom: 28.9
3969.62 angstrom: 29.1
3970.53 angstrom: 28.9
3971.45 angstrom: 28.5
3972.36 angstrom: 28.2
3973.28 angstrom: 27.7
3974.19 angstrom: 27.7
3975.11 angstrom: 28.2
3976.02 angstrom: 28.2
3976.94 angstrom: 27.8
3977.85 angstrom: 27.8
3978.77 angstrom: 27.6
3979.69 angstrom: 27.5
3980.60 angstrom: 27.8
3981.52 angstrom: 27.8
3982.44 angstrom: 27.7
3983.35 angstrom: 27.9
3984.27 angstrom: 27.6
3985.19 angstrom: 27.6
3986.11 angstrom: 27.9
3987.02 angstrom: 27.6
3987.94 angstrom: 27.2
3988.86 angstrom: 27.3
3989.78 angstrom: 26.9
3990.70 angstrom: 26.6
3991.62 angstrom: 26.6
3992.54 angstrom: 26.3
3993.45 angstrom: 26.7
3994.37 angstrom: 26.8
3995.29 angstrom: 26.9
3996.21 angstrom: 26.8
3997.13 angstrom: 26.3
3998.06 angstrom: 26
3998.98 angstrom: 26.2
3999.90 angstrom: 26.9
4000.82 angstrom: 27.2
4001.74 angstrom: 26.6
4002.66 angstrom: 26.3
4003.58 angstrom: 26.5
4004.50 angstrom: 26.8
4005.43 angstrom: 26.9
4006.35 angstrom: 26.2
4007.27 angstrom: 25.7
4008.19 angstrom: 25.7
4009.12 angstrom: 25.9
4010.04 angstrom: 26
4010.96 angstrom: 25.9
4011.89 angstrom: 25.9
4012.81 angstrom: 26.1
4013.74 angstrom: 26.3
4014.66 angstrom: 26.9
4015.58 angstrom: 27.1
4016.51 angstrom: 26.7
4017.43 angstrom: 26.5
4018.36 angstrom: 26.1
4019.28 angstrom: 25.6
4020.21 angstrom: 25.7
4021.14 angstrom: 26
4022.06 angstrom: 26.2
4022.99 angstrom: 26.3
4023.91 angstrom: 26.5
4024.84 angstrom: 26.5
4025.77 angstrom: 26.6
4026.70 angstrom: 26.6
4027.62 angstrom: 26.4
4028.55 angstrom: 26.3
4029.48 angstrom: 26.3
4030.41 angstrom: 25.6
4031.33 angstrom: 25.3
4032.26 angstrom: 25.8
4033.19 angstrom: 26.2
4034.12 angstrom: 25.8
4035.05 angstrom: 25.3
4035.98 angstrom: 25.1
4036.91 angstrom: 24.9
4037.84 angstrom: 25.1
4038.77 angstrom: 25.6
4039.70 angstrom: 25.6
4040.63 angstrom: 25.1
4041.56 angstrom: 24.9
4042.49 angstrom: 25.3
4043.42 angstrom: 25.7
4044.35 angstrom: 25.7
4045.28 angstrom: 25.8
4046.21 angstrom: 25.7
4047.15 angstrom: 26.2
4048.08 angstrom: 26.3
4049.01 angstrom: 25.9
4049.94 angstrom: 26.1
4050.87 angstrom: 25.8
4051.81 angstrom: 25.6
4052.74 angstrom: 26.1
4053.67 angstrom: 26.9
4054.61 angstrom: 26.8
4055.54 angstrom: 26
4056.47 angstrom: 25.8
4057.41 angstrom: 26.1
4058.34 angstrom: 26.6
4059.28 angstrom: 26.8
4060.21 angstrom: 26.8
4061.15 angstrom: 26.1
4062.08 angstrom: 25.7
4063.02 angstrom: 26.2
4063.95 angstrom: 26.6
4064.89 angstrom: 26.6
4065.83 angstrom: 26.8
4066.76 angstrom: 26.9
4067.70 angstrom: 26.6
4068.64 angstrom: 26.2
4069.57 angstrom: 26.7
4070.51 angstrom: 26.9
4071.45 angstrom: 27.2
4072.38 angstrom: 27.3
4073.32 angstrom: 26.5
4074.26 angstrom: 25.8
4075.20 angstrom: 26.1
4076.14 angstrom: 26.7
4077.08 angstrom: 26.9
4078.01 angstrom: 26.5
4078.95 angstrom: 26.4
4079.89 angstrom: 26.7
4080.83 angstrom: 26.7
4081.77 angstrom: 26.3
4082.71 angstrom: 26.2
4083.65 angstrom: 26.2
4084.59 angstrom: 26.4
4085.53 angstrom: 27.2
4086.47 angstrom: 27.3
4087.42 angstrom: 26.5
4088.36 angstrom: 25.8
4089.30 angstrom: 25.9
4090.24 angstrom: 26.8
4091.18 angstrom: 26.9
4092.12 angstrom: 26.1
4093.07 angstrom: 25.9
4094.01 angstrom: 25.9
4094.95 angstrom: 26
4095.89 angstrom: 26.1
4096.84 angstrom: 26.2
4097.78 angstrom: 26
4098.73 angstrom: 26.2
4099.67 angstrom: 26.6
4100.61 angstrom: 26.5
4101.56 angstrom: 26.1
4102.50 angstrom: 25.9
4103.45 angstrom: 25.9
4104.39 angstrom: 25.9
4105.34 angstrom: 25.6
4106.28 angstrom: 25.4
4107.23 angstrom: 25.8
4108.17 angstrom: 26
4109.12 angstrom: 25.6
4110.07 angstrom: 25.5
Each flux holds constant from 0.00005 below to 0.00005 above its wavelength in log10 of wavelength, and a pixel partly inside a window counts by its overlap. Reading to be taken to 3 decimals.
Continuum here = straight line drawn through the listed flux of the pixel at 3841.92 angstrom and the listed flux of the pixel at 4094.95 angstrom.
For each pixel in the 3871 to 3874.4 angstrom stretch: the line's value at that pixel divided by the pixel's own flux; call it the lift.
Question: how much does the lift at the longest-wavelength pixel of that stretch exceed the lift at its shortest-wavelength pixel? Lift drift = -0.025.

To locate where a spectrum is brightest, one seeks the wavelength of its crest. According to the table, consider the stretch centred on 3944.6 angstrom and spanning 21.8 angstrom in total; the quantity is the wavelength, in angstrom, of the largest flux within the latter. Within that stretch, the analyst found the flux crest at 3947.74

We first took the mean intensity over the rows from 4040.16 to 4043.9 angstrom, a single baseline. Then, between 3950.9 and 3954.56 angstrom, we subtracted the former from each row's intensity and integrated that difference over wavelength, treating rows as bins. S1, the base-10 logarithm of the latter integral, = 1.17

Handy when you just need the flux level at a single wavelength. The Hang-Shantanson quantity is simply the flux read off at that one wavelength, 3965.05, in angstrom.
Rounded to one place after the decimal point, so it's 28.7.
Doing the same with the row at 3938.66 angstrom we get 29.3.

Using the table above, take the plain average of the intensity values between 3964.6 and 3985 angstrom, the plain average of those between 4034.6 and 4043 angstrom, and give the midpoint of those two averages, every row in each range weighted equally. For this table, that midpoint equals 26.7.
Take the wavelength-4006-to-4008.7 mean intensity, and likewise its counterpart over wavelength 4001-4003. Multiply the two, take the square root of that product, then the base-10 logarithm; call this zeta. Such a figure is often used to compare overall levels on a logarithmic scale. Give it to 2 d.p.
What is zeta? 1.42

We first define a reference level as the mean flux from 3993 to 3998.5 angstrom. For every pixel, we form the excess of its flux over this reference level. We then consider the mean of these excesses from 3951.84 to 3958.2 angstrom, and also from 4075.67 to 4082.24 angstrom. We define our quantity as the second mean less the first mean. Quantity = -2.4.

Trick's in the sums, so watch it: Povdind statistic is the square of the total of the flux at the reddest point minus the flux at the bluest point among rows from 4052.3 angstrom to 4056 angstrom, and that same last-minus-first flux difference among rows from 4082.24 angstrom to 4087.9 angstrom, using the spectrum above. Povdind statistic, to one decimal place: 0.0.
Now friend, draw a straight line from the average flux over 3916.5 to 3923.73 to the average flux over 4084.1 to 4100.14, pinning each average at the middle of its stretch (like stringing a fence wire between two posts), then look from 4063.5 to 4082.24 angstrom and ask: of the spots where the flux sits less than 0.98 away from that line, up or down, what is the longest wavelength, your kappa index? 4081.77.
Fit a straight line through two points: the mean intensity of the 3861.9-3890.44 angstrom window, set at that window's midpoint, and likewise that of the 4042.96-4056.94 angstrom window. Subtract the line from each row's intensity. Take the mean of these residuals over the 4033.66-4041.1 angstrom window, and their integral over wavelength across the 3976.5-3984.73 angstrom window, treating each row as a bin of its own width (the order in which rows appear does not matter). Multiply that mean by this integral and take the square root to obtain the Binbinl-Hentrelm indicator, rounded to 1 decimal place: 3.2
